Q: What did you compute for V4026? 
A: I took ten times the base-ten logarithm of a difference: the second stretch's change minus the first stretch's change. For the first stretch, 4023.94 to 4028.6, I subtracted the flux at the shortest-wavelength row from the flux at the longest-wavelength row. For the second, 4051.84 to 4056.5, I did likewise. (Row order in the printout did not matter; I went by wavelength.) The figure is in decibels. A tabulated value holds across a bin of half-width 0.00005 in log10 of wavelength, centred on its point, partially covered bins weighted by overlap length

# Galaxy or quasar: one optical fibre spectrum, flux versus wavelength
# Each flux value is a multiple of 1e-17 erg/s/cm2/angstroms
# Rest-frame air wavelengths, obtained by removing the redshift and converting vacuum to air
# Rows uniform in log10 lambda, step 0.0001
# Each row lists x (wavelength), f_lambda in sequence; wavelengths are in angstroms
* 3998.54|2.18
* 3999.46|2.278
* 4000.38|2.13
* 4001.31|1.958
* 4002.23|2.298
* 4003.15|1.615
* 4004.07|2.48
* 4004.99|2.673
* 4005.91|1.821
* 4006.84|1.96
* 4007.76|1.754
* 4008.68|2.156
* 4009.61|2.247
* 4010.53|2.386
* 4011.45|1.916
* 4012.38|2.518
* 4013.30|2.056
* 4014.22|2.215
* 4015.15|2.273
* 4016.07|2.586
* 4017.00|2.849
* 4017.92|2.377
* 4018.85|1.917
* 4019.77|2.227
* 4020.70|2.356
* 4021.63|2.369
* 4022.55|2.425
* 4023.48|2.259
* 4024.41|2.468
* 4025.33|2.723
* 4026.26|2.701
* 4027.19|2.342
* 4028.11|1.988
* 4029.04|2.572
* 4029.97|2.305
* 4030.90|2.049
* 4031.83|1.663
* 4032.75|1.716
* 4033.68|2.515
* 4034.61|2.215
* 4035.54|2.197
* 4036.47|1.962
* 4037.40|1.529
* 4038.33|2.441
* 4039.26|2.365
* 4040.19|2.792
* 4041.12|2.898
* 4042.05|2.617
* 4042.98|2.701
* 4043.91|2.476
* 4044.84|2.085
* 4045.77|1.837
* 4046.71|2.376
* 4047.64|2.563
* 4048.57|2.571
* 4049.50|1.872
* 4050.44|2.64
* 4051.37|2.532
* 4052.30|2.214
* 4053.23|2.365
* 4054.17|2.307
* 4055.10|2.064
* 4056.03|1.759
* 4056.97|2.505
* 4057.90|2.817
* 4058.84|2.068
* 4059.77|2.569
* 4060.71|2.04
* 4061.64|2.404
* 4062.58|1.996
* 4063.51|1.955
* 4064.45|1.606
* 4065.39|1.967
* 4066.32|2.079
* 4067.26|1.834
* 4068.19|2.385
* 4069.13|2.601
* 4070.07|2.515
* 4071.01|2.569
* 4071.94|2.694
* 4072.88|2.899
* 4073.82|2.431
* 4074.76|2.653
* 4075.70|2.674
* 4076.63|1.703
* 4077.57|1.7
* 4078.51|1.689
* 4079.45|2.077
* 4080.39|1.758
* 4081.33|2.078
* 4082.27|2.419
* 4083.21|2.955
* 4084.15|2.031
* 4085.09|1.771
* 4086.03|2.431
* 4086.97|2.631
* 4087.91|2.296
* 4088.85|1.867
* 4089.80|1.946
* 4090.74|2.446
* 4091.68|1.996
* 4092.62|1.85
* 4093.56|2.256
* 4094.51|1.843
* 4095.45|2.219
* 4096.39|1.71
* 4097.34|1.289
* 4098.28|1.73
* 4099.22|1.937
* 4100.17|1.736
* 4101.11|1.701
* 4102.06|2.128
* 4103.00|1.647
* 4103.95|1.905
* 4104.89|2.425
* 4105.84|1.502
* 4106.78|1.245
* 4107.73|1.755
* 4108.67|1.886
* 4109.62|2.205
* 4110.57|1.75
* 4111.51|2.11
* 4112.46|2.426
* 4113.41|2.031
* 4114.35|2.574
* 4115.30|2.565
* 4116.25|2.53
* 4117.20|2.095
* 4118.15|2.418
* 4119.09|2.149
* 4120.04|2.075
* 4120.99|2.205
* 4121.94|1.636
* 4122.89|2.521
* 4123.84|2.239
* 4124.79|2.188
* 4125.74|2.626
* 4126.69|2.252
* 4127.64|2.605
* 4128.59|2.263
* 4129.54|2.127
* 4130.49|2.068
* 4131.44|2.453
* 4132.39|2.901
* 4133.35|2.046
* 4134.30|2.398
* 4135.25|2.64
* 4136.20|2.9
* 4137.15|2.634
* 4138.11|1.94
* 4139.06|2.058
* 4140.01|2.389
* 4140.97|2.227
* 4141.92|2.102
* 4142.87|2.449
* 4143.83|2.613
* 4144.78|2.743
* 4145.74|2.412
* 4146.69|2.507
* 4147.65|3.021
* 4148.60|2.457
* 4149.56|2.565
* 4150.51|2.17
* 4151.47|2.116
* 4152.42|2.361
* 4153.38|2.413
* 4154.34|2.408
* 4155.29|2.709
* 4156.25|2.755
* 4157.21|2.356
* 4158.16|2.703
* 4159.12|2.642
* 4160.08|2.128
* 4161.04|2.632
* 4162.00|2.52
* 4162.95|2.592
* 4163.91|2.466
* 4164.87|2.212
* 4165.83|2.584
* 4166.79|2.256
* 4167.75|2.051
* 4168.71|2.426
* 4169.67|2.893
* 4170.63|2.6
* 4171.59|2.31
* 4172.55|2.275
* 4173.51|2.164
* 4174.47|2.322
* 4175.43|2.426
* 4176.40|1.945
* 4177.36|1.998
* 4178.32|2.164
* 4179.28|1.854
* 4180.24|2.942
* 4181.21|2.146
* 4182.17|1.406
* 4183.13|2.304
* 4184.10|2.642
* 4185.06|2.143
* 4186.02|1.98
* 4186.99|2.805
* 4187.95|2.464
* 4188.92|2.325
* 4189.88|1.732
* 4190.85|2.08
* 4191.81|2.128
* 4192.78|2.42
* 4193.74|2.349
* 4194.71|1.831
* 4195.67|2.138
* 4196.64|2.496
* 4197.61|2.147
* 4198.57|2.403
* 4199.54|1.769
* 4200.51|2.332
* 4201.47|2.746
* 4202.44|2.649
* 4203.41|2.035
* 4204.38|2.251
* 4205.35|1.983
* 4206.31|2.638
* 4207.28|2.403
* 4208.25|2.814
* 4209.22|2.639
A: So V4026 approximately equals -16.0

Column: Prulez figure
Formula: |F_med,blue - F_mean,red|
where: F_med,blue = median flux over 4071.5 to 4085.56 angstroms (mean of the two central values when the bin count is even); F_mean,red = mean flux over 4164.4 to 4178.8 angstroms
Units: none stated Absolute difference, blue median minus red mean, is 0.23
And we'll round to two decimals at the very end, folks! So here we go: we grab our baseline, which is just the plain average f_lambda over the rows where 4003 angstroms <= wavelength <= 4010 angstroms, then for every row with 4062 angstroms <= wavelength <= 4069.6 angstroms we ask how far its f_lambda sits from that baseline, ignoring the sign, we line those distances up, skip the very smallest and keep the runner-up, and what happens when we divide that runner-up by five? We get 0.02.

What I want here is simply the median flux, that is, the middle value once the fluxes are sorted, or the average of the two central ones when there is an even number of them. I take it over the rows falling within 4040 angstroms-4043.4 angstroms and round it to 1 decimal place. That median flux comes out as 2.7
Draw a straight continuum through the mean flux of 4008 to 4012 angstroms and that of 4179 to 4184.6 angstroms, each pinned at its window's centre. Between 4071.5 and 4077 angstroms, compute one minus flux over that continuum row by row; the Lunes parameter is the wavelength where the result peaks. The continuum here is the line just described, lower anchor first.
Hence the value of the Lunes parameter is 4076.63 angstroms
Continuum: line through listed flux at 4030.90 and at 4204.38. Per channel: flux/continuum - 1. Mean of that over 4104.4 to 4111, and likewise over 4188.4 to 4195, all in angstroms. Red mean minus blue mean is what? 0.10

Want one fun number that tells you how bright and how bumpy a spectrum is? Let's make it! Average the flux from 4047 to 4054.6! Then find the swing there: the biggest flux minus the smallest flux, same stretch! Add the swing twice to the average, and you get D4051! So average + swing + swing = 3.92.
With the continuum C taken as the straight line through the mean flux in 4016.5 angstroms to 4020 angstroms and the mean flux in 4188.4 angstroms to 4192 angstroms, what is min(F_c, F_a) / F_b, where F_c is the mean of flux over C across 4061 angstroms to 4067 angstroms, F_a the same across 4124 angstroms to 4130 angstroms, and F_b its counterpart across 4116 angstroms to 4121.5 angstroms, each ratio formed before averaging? 0.86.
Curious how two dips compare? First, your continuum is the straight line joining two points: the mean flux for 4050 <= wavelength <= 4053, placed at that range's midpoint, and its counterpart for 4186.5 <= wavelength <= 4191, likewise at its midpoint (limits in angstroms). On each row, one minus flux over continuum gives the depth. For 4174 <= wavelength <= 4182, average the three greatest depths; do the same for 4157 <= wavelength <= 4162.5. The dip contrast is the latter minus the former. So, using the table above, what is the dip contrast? -0.16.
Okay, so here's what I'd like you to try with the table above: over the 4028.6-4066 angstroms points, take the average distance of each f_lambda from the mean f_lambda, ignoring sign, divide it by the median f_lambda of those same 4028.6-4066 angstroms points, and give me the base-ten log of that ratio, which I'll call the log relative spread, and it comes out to -0.88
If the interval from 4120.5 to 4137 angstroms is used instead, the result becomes -0.94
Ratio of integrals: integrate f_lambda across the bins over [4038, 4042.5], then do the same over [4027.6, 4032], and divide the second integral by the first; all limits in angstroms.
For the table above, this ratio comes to 0.80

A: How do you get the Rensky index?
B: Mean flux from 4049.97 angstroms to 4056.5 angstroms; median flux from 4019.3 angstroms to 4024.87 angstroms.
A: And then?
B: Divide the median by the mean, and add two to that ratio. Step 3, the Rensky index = 3.04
